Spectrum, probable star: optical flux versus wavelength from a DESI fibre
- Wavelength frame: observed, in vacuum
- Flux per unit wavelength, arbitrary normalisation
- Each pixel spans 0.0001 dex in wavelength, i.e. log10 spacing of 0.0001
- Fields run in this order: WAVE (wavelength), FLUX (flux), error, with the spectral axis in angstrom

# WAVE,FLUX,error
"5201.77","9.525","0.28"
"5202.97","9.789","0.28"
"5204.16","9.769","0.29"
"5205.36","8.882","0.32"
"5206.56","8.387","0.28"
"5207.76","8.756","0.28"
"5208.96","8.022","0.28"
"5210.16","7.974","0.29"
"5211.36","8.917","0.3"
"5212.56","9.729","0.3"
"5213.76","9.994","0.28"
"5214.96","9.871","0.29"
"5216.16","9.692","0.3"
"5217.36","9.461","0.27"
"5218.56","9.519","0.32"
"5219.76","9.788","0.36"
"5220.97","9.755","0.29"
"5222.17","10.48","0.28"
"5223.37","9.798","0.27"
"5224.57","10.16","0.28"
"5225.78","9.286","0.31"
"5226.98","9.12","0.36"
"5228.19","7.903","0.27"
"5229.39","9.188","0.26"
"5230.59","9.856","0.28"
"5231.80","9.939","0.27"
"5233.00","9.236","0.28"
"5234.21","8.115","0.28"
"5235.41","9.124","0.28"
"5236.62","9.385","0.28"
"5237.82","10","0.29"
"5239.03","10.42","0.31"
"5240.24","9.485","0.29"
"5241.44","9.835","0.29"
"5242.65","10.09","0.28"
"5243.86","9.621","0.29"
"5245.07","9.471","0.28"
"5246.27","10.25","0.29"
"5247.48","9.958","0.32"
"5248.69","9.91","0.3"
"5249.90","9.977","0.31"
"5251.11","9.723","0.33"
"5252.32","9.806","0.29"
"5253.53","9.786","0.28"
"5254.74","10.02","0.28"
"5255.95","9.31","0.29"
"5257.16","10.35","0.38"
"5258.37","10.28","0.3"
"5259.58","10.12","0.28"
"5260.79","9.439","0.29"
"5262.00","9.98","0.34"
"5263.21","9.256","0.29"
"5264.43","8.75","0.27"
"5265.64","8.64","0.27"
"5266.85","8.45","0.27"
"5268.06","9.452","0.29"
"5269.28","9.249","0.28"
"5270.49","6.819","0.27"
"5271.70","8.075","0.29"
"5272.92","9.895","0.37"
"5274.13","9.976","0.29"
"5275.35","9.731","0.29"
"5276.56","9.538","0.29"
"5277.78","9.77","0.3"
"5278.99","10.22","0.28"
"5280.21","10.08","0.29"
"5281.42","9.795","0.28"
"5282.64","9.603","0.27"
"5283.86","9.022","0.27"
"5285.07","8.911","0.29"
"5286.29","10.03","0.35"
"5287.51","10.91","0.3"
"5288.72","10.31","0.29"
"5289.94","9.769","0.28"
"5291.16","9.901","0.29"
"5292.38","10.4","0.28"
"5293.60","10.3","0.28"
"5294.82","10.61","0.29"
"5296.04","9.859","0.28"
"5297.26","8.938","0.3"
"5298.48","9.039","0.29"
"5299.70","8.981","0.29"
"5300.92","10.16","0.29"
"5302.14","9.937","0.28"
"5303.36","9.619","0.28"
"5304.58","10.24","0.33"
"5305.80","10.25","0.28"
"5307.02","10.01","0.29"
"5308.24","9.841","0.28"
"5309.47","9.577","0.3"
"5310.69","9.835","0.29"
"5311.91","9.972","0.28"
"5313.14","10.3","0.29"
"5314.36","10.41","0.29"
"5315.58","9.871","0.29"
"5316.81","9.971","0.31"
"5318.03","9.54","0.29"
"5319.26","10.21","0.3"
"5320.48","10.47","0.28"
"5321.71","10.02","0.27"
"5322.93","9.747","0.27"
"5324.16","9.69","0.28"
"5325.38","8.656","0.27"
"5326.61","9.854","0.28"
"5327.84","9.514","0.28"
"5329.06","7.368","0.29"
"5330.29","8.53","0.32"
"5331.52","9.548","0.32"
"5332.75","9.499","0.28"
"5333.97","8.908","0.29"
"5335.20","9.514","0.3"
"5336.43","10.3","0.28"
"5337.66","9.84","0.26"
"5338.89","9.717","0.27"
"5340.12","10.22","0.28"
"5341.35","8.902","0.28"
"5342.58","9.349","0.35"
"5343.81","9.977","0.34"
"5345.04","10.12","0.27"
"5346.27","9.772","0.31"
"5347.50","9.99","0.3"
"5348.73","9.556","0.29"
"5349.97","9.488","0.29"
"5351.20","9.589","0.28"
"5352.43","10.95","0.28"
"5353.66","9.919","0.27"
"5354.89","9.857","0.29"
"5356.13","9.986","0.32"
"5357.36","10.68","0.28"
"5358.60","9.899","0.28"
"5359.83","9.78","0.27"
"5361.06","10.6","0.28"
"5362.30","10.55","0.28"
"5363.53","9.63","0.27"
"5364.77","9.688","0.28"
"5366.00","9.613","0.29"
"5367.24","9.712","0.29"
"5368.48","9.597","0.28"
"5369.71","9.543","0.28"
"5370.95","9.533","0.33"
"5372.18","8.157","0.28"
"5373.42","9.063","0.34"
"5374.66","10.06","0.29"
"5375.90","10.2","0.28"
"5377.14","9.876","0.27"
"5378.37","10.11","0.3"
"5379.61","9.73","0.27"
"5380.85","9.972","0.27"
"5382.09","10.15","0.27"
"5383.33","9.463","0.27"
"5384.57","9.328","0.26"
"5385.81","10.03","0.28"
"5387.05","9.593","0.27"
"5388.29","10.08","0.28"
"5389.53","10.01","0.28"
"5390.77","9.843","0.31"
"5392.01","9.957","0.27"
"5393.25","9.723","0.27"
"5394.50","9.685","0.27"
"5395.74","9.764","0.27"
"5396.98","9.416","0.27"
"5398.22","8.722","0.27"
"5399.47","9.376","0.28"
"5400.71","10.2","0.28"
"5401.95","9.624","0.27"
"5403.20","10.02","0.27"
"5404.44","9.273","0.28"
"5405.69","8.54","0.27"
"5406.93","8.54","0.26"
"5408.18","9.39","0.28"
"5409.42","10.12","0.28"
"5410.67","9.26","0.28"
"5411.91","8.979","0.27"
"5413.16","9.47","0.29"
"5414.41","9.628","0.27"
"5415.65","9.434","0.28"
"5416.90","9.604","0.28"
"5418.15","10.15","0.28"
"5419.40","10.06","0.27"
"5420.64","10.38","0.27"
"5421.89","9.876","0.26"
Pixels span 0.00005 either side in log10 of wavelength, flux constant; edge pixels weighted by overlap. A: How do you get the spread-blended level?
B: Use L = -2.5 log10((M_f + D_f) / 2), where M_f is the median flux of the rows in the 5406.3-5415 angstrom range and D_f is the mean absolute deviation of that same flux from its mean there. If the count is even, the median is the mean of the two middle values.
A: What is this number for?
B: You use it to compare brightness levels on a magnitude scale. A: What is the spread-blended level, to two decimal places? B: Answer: -1.72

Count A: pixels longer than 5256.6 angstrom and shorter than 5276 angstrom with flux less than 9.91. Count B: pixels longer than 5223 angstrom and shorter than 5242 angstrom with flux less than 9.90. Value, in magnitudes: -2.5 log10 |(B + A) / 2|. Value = -2.65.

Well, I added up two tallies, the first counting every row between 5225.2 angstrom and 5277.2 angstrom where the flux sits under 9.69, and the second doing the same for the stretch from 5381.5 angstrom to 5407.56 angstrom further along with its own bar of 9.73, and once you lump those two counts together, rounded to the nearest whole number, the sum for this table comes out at 34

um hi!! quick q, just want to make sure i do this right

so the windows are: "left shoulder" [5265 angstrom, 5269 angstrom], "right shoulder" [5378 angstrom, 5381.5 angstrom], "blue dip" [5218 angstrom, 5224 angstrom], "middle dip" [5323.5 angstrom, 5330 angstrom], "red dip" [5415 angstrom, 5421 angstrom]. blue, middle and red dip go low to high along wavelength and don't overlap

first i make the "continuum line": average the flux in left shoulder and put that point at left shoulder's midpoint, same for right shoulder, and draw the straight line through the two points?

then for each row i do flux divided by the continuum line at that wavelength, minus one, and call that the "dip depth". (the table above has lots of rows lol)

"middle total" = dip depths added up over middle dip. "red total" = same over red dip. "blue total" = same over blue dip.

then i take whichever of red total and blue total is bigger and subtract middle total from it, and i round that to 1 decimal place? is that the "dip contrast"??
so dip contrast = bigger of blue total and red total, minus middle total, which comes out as 1.1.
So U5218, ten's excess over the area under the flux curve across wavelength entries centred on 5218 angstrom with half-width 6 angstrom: -108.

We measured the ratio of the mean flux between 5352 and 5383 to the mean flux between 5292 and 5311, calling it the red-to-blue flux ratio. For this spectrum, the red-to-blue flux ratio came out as 1.002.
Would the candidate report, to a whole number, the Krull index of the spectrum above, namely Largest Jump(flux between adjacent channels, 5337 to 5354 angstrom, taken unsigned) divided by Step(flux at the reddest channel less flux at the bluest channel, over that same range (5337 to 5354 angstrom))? 17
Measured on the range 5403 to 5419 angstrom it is 7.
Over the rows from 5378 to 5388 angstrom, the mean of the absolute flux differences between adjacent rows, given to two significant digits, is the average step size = 0.39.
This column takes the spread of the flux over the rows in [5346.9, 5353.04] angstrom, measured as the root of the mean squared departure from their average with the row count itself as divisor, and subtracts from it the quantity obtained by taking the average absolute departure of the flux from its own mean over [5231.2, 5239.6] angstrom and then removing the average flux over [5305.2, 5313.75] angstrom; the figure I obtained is 9.95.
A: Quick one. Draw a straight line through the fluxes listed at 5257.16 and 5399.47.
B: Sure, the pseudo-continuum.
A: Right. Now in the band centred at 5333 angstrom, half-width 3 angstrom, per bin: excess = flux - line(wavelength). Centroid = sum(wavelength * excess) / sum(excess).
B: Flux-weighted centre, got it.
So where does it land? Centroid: 5332.2 angstrom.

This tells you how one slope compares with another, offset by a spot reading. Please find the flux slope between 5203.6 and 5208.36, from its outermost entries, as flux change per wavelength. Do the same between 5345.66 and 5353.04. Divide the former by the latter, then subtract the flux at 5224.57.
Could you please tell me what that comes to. -12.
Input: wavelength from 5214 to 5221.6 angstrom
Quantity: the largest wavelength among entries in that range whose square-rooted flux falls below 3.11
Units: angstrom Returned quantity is 5218.56 angstrom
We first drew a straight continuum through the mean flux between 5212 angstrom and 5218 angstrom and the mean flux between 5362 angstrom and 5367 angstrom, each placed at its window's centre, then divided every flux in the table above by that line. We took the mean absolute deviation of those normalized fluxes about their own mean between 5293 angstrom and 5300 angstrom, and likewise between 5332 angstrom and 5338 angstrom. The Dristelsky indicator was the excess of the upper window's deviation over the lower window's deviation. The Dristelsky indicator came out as -0.03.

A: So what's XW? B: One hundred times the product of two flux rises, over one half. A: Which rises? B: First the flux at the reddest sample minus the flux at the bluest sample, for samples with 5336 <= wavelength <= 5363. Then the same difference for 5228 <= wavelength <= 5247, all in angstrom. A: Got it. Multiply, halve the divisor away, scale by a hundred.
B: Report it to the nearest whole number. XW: 117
